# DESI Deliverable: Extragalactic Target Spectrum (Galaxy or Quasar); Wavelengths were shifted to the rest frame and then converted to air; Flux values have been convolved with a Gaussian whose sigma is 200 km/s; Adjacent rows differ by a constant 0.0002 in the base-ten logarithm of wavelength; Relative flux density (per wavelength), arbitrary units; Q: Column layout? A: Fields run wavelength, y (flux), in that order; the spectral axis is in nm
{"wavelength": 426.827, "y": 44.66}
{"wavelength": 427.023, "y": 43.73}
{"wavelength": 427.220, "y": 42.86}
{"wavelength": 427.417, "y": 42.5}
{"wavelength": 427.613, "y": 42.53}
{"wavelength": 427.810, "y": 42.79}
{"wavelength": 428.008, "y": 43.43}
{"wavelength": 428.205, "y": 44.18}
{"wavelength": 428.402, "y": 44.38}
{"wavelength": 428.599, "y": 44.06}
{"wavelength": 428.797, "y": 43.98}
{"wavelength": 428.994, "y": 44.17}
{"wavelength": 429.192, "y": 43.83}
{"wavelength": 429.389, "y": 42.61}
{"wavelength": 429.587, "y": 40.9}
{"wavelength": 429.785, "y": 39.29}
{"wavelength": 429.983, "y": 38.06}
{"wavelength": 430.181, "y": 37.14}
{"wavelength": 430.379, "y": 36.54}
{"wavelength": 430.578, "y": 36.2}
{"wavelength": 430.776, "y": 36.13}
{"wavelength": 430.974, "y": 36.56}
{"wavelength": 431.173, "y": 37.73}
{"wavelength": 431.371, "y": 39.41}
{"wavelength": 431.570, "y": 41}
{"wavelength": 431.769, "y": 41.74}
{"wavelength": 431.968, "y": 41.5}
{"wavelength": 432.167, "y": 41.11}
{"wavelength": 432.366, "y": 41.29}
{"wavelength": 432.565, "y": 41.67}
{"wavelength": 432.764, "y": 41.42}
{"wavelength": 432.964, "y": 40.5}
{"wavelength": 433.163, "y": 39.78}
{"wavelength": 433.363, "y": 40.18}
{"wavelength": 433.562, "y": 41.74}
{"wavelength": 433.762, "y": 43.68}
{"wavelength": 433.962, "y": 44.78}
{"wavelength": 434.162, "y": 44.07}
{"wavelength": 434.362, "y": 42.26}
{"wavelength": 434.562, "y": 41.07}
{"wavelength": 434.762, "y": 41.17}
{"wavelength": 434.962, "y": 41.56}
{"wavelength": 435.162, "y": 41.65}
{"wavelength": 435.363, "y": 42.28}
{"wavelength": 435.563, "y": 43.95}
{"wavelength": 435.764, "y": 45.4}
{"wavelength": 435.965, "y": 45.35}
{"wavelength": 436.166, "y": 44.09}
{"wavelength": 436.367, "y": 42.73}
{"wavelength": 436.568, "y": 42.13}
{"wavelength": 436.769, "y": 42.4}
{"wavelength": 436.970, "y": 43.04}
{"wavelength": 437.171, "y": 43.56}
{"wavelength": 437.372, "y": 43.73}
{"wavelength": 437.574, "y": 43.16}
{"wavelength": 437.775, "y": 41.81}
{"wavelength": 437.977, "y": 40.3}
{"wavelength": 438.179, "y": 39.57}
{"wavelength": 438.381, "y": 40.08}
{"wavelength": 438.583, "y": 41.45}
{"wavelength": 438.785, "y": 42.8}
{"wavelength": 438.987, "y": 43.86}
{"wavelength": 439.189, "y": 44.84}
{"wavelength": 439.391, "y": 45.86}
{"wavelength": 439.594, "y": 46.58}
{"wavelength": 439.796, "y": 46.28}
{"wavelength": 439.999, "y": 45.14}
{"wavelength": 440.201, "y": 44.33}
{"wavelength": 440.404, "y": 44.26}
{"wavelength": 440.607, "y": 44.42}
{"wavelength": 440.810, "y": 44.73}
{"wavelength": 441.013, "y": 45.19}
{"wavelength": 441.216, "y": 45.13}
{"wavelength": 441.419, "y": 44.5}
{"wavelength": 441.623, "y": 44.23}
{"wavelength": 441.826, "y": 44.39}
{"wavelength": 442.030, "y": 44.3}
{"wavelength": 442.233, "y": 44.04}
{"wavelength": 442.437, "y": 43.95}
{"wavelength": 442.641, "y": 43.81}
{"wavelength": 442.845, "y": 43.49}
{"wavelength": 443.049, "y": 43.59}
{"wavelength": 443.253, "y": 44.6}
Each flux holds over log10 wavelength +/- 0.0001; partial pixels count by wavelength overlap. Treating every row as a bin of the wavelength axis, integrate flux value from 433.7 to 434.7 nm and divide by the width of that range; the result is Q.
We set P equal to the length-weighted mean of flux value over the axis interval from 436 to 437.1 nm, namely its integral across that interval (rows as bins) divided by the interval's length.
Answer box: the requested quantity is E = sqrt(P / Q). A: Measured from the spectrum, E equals 1.000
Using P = 43.1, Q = 43.1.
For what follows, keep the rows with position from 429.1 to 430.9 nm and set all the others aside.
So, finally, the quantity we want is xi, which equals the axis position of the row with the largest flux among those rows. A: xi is 429.192 nm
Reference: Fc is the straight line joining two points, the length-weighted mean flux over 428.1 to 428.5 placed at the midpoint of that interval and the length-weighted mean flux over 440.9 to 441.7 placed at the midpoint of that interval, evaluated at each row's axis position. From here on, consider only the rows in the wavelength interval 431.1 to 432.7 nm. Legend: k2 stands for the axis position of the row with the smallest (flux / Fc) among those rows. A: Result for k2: 431.173 nm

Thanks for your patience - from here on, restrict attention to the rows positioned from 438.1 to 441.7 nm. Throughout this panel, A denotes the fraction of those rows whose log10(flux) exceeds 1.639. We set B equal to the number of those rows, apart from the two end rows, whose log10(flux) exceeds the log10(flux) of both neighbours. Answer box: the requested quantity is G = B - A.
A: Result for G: 1.2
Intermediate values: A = 0.778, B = 2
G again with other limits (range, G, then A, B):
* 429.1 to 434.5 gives 2.9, 0.148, 3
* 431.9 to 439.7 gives 3.7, 0.333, 4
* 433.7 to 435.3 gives 0.6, 0.375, 1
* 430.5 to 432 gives 1.0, 0.000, 1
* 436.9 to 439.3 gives 0.7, 0.333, 1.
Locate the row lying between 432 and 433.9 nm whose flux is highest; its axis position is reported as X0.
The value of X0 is 433.762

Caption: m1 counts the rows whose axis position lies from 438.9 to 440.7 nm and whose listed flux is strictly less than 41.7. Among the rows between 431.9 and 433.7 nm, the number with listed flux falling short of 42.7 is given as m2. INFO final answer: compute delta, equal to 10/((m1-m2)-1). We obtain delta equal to -1.0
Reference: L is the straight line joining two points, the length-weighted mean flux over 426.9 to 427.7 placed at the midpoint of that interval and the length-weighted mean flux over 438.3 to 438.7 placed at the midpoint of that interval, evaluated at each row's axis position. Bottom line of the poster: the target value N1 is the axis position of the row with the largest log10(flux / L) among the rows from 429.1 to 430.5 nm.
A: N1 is 429.192 nm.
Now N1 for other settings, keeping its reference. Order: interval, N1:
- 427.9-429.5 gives 428.402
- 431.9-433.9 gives 433.762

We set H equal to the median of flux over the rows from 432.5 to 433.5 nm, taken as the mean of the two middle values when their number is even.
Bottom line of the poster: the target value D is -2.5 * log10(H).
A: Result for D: -4.02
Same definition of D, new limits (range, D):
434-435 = -4.05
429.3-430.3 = -3.99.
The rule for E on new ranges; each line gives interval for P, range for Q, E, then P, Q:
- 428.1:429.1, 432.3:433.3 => 1.039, 44.2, 40.9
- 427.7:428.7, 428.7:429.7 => 1.008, 43.7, 43.1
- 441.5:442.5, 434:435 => 1.023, 44.2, 42.2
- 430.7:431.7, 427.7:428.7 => 0.936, 38.3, 43.7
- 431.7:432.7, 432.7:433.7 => 1.008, 41.5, 40.8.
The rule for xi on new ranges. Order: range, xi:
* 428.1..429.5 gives 428.402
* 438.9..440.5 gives 439.594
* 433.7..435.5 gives 433.962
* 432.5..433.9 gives 433.762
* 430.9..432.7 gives 431.769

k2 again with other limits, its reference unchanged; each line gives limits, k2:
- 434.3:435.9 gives 434.562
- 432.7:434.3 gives 433.163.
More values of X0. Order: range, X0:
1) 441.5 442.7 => 441.826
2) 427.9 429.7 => 428.402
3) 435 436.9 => 435.764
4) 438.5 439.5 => 439.391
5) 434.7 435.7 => 435.563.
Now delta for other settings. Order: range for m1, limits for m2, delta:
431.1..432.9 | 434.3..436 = 10.0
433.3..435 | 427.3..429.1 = 10.0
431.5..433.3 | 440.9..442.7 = 1.4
